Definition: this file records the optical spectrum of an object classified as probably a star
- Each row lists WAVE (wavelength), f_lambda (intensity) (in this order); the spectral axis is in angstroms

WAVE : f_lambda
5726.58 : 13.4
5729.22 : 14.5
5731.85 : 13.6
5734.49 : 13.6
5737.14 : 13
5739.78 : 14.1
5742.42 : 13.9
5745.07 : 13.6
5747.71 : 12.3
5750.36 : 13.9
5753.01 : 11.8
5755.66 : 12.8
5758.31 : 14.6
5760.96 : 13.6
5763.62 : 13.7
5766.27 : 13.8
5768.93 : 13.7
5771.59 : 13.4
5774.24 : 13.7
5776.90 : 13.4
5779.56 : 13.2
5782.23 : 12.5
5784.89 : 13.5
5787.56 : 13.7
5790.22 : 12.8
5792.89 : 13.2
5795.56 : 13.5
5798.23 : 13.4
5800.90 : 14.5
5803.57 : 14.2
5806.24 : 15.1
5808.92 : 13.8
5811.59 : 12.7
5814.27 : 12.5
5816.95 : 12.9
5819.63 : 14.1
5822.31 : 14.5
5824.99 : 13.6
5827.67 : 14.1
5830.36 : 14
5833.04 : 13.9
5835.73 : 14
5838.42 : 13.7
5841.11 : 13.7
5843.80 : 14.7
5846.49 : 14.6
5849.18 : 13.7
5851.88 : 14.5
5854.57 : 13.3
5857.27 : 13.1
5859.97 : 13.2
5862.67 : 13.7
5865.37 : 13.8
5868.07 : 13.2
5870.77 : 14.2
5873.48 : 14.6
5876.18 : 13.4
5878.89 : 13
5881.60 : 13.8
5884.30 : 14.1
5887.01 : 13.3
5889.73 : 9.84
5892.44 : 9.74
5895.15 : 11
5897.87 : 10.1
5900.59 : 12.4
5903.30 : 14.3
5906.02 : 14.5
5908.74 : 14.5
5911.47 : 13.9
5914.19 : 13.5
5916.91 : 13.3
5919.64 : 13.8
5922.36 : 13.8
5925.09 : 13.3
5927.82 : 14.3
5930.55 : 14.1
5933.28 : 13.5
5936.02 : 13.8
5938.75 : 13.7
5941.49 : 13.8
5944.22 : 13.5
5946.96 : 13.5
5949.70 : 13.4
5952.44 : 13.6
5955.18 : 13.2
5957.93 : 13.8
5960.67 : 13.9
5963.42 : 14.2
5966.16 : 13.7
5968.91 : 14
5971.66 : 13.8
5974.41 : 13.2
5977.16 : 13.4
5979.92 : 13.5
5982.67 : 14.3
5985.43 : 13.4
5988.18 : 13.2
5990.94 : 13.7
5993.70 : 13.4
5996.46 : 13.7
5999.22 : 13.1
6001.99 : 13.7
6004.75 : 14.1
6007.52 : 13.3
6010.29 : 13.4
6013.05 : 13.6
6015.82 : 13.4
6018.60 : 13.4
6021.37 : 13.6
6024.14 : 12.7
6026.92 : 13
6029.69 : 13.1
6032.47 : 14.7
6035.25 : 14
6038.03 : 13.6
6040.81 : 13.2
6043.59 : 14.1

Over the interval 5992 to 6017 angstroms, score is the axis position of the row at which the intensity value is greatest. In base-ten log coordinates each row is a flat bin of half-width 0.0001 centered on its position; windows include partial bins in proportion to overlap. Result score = 6004.75 angstroms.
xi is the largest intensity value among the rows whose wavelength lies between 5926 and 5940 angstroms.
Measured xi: 14.3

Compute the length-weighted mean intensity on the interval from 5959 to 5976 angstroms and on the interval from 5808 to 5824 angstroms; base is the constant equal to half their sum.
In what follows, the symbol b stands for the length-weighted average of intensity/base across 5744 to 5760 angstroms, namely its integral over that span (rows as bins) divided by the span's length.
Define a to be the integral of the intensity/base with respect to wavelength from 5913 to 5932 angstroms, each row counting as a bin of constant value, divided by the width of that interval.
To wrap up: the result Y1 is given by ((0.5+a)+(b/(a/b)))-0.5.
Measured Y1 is 1.94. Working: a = 1.009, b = 0.97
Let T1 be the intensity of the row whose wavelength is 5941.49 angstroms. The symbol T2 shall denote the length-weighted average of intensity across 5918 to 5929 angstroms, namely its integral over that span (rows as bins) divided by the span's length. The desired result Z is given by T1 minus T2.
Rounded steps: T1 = 13.8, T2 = 13.8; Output 0.0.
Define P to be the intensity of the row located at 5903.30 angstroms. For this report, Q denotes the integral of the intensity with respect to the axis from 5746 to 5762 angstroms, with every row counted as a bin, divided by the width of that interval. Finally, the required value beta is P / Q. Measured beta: 1.09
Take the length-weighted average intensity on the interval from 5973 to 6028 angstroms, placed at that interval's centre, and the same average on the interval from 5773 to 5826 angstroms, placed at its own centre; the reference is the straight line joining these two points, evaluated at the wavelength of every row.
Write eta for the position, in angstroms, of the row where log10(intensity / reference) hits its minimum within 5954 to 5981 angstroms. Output 5955.18 angstroms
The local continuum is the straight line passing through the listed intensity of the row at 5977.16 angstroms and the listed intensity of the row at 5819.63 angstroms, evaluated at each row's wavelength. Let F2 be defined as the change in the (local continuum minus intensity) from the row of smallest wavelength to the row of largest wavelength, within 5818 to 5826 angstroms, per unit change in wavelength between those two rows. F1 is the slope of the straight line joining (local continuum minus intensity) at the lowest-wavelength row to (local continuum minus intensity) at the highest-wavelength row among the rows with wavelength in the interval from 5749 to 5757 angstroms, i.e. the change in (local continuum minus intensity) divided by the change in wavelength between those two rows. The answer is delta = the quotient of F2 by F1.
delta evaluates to 0.4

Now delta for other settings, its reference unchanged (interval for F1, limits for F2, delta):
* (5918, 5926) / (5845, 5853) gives 0.2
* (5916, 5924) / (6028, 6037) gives 1.7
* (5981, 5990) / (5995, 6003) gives 0.0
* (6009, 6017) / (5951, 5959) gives 9.2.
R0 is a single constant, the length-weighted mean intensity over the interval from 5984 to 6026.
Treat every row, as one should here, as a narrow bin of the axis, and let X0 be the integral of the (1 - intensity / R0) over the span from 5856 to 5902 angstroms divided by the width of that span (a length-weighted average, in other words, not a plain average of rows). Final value 0.053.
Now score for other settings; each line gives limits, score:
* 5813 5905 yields 5843.80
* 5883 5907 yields 5906.02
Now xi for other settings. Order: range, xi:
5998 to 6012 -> 14.1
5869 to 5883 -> 14.6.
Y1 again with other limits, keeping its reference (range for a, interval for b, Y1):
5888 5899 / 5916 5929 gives 2.10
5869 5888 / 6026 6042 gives 2.00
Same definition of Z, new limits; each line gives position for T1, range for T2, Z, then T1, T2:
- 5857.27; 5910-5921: -0.5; 13.1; 13.6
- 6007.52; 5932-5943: -0.4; 13.3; 13.7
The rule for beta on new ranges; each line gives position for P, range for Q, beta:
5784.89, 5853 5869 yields 1.01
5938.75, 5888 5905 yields 1.21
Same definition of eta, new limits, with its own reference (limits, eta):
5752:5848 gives 5753.01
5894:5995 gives 5897.87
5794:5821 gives 5814.27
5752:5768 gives 5753.01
